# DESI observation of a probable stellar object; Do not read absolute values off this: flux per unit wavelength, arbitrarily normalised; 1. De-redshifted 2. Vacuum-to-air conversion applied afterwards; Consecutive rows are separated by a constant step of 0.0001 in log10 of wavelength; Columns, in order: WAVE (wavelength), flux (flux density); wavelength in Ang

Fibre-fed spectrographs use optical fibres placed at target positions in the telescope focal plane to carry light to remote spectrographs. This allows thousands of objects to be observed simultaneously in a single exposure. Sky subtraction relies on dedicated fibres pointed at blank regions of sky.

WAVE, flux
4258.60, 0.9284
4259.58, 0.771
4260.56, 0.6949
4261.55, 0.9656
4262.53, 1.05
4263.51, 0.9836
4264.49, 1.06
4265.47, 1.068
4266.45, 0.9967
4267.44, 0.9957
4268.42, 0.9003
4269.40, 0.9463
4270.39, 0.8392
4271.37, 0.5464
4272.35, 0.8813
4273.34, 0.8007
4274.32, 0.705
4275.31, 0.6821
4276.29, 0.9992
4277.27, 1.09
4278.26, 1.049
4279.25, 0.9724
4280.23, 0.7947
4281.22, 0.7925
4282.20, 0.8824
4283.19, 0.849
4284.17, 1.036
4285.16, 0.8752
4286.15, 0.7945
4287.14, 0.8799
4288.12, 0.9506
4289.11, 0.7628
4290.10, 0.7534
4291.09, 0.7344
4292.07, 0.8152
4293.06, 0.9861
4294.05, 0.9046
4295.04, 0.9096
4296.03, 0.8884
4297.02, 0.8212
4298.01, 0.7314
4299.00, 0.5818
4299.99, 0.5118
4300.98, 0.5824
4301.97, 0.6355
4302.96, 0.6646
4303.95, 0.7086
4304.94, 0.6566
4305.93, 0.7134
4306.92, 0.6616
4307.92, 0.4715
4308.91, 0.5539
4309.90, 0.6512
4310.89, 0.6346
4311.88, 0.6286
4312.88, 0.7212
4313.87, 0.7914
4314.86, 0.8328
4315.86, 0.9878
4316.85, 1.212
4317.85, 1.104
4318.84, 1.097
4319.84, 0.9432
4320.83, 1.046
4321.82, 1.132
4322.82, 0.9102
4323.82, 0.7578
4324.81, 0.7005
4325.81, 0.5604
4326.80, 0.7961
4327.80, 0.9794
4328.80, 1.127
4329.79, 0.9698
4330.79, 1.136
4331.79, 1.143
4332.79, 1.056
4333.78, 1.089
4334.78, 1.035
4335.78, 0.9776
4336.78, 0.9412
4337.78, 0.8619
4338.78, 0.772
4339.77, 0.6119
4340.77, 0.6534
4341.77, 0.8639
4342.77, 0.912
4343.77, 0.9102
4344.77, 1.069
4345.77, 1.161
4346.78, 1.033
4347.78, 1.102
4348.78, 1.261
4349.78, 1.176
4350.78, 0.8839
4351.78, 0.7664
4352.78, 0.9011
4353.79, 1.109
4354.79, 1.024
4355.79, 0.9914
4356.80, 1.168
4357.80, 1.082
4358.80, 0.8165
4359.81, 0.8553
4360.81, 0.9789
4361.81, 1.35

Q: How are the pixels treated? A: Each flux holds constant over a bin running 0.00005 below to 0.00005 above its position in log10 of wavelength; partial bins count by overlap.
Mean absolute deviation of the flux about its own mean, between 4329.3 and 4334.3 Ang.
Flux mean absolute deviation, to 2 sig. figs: 0.053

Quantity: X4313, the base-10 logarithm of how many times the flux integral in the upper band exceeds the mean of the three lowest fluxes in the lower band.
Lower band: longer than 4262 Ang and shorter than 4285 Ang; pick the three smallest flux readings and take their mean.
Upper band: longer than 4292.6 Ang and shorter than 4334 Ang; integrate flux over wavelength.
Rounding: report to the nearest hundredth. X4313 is 1.73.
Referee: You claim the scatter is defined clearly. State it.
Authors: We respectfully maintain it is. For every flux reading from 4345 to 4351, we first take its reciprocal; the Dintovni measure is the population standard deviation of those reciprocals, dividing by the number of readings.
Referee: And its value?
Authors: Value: 0.11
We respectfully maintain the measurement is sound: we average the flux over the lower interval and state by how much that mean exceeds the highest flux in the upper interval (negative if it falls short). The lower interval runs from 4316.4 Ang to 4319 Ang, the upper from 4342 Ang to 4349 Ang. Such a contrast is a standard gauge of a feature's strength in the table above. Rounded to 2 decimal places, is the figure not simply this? -0.12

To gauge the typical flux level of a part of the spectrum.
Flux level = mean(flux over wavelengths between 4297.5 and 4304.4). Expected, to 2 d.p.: 0.63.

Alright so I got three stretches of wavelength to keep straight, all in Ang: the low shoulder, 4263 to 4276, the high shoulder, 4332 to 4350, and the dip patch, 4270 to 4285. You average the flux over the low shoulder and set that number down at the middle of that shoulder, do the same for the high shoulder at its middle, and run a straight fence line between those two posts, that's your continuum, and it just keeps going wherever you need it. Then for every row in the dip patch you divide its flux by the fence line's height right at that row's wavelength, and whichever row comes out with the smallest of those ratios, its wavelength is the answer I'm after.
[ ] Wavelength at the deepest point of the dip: 4271.37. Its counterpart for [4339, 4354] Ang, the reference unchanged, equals 4339.77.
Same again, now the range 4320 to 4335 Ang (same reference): 4325.81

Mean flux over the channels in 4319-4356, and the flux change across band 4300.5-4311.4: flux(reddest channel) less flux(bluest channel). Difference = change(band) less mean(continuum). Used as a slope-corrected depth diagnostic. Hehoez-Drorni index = -0.9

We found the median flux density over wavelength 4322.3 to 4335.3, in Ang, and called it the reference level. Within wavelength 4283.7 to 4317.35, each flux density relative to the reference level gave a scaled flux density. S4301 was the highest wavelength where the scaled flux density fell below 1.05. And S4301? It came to 4315.86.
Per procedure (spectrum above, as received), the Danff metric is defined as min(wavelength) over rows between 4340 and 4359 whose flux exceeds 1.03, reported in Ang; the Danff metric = 4344.77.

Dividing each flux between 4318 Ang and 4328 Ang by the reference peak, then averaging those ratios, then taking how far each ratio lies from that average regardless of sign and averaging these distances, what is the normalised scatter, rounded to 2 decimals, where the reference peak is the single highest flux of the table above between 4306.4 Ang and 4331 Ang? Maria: 0.12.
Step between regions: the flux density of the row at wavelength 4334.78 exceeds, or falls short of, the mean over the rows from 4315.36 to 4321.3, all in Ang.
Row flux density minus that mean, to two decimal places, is -0.03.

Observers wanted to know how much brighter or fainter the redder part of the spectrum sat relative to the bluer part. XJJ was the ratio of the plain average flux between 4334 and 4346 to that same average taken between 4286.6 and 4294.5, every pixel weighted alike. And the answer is 1.06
